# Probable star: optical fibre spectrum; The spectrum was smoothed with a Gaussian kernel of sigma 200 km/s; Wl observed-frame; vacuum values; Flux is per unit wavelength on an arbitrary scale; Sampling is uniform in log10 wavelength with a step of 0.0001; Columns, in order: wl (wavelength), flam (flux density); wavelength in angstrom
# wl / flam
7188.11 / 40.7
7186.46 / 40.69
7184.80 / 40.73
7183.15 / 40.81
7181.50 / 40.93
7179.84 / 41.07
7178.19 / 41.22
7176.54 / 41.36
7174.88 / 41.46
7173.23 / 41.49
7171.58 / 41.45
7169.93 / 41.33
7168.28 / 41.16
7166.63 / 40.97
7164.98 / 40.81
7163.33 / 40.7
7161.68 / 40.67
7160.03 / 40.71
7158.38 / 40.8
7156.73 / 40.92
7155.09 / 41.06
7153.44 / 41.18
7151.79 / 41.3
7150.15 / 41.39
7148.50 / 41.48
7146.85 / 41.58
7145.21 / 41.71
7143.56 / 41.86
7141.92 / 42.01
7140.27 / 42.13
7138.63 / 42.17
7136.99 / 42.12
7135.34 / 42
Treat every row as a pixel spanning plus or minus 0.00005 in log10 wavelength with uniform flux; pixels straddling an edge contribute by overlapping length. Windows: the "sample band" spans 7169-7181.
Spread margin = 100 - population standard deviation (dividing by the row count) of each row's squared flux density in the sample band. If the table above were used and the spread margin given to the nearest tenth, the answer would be 88.5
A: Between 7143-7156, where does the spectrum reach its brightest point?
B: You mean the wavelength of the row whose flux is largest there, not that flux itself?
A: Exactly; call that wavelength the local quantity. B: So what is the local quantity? 7143.56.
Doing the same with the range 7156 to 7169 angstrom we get 7168.28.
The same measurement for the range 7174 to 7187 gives 7174.88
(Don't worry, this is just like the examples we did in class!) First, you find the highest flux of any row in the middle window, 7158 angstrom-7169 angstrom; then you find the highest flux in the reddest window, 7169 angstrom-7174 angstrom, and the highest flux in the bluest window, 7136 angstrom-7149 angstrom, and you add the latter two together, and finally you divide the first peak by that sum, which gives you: 0.4920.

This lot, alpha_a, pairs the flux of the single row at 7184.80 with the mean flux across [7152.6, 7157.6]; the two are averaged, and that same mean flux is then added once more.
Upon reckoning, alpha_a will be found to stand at 81.9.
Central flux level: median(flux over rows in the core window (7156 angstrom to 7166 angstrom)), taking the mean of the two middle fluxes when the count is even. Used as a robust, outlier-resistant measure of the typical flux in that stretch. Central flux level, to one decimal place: 40.8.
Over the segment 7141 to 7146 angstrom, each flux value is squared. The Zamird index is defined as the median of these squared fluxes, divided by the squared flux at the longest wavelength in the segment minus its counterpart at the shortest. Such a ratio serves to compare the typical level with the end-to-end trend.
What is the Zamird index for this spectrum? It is -70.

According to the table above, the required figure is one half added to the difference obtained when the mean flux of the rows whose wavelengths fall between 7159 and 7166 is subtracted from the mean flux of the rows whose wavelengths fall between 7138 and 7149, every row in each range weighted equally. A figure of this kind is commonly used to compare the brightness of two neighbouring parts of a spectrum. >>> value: 1.6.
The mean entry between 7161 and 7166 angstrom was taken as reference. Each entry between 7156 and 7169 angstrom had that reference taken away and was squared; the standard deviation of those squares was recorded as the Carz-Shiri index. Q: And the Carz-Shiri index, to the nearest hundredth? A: 0.06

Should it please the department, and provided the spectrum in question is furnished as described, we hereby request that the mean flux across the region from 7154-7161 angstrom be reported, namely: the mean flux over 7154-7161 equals 40.9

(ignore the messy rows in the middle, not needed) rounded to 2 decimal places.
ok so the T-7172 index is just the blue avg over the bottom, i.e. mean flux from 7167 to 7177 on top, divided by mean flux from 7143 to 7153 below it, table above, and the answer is 1.00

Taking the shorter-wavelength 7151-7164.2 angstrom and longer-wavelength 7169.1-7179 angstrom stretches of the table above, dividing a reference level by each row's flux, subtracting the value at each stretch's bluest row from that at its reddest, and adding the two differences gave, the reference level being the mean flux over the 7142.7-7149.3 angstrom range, 0.018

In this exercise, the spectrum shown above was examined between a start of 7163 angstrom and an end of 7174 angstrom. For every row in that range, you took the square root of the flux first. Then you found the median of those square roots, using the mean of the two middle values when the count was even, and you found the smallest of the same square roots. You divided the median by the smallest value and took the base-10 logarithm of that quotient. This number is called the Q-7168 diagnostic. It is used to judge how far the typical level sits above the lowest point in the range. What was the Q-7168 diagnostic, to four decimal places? 0.0024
